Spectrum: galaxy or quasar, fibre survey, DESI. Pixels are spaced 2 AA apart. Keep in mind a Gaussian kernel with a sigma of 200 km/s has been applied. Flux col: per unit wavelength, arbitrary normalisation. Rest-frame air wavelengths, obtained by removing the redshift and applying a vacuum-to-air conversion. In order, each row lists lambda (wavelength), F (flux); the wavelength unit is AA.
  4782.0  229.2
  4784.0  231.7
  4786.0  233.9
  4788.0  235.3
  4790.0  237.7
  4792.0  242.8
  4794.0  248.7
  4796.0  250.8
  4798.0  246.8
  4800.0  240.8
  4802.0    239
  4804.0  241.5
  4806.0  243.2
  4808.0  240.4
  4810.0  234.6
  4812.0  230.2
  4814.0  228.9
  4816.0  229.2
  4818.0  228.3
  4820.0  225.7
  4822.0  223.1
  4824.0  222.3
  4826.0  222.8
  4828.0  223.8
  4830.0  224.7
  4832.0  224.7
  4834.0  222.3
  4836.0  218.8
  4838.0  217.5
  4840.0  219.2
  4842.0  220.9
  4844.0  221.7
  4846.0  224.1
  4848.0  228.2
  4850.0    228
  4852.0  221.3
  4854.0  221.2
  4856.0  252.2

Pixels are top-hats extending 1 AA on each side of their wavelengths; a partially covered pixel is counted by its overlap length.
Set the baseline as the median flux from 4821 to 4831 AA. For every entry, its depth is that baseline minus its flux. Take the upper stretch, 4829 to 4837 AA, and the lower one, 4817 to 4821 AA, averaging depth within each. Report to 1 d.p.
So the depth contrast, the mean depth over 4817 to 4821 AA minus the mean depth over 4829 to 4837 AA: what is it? -4.4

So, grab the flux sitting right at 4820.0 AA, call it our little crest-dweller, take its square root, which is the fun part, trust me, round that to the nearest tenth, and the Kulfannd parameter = 15.0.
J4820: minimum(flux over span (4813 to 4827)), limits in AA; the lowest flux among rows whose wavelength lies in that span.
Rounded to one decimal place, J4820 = 222.3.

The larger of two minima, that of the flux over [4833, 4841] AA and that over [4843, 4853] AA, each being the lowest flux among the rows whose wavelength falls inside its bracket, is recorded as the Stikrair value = 221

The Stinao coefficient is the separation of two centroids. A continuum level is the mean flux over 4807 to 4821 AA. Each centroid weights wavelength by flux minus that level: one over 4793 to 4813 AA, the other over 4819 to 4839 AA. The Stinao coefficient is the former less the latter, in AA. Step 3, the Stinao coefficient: -30.0 AA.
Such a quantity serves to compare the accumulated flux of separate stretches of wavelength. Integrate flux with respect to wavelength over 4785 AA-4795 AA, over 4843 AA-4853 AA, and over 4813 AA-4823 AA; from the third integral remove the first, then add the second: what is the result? 2120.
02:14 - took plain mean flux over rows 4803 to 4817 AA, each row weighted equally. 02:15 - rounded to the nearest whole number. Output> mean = 235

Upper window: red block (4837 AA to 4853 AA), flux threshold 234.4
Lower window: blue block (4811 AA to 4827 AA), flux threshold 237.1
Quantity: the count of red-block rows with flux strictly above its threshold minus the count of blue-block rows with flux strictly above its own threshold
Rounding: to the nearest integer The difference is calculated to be 0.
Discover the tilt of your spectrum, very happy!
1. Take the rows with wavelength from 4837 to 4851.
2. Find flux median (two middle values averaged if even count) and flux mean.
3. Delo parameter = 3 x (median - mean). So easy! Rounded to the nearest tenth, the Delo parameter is -3.3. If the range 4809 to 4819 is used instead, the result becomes -3.1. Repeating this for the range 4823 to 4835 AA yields -0.4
